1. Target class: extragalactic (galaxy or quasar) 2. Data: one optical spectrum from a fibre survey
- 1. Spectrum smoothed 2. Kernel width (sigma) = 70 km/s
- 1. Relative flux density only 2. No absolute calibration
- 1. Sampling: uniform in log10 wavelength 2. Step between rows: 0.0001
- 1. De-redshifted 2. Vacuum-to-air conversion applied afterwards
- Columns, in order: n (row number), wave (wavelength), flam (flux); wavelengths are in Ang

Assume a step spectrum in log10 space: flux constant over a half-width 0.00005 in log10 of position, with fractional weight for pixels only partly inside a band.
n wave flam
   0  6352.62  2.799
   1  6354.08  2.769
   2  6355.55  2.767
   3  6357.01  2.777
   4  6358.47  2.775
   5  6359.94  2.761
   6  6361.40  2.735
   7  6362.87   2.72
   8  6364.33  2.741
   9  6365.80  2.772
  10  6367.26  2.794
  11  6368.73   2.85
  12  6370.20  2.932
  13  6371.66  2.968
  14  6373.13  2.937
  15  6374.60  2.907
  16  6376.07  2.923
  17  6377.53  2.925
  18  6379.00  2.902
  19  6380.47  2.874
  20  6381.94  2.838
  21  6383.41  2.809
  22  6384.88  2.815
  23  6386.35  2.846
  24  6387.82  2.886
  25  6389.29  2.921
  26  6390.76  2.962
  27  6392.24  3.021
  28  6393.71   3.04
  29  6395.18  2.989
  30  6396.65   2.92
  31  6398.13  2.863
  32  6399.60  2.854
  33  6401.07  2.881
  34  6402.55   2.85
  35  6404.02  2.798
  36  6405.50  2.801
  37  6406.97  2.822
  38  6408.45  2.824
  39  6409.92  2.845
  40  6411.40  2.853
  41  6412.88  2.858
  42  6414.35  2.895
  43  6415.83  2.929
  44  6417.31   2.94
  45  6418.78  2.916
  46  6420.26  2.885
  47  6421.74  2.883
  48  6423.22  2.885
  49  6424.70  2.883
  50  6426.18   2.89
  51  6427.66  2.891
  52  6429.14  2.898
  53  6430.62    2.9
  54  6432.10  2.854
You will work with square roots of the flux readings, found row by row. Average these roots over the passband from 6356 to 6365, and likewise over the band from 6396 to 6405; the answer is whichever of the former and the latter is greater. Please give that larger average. 1.69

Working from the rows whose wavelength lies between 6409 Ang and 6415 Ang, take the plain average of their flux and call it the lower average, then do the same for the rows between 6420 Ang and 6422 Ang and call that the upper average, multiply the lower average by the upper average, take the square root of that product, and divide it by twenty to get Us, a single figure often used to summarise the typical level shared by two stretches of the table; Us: 0.144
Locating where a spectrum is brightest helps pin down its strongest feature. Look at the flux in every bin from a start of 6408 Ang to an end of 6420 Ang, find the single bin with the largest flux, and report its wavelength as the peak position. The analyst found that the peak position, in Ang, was 6417.31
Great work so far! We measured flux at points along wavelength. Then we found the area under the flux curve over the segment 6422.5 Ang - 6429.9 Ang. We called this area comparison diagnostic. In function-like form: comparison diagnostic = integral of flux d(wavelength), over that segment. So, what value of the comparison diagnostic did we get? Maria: 21.4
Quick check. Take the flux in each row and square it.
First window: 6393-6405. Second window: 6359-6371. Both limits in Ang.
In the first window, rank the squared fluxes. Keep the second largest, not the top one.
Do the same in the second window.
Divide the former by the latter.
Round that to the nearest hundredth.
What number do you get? 1.10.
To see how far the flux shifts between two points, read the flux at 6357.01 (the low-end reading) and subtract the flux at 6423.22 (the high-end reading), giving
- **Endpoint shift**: -0.11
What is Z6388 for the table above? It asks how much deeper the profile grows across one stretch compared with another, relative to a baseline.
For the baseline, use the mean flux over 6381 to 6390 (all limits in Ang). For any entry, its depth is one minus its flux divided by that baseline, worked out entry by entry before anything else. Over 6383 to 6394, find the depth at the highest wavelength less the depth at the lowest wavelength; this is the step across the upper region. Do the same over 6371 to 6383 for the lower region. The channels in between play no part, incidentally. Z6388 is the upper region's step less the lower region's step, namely -0.13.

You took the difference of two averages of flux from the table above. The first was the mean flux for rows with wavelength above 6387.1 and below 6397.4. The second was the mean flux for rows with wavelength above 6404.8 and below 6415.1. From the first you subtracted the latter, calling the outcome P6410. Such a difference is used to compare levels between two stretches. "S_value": 0.12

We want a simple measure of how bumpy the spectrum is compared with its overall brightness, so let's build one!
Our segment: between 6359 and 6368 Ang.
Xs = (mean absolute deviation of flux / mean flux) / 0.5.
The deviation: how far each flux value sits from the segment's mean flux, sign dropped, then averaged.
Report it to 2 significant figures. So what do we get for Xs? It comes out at 0.016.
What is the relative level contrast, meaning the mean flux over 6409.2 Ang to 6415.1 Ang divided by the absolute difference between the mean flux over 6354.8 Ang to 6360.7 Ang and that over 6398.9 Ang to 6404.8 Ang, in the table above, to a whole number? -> 38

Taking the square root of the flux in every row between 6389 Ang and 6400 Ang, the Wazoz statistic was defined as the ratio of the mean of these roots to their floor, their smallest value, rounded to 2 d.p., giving 1.02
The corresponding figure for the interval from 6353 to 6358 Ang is 1.00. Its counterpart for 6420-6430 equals 1.00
